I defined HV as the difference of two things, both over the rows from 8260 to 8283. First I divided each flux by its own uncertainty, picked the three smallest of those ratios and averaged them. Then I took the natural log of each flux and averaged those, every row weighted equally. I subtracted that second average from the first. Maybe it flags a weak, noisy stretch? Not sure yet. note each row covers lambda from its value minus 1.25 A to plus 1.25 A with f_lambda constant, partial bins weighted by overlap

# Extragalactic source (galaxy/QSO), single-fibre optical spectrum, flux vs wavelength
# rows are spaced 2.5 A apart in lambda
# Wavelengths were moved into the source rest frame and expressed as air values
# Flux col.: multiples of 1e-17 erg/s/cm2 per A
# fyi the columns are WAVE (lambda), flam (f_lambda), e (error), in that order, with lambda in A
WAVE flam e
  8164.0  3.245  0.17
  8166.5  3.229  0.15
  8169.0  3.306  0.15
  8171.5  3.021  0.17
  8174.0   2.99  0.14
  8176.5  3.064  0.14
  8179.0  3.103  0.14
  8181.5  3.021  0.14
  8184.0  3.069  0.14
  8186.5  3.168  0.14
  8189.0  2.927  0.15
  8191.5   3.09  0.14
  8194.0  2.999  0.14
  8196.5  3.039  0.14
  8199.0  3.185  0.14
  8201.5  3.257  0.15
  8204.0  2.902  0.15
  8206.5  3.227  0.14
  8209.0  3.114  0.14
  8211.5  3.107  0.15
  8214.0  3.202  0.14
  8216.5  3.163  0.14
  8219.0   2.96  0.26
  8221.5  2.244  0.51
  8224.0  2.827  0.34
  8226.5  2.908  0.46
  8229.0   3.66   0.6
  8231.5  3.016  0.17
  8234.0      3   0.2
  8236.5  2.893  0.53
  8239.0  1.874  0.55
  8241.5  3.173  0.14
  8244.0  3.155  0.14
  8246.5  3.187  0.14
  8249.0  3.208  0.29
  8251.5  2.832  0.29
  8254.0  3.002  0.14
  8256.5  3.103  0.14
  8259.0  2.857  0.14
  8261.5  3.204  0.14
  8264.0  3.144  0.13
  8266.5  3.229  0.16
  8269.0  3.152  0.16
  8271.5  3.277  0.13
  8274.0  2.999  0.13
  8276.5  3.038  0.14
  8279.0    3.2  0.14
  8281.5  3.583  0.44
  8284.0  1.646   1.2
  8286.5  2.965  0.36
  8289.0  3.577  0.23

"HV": 15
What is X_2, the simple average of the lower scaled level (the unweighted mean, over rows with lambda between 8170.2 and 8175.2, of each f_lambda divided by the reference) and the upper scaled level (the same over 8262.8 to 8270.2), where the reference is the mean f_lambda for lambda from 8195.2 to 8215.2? 0.988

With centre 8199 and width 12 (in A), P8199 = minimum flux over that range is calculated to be 2.902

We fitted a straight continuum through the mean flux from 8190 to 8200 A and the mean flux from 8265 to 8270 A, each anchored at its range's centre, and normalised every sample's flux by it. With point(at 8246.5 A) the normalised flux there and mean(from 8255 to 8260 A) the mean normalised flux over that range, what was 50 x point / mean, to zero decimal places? 54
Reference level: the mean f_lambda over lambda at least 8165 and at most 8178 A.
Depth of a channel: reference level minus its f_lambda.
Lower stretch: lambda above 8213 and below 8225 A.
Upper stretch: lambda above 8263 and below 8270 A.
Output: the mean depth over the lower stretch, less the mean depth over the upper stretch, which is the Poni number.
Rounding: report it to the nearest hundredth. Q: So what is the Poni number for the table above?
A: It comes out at 0.30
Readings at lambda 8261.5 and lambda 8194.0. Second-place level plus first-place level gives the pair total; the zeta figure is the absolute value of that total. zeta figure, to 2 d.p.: 6.20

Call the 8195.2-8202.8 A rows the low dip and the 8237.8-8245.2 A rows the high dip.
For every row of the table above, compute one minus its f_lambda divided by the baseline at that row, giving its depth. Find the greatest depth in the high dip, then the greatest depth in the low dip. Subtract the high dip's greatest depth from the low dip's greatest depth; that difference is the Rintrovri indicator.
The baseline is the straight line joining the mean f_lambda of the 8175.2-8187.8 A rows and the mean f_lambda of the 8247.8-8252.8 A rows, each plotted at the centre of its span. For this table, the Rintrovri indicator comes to -0.4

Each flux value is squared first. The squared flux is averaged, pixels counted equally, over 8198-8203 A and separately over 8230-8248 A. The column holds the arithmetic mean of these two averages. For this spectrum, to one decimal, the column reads 9.5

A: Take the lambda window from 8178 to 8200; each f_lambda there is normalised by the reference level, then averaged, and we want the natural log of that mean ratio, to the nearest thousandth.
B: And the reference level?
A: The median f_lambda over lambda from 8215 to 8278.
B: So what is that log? 0.009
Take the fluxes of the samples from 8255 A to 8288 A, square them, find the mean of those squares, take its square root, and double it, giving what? 6.12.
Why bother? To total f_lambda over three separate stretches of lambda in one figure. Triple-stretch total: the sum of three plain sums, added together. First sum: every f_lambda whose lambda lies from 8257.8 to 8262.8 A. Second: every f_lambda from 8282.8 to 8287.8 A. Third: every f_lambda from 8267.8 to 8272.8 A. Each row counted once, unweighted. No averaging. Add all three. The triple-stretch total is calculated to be 17.1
